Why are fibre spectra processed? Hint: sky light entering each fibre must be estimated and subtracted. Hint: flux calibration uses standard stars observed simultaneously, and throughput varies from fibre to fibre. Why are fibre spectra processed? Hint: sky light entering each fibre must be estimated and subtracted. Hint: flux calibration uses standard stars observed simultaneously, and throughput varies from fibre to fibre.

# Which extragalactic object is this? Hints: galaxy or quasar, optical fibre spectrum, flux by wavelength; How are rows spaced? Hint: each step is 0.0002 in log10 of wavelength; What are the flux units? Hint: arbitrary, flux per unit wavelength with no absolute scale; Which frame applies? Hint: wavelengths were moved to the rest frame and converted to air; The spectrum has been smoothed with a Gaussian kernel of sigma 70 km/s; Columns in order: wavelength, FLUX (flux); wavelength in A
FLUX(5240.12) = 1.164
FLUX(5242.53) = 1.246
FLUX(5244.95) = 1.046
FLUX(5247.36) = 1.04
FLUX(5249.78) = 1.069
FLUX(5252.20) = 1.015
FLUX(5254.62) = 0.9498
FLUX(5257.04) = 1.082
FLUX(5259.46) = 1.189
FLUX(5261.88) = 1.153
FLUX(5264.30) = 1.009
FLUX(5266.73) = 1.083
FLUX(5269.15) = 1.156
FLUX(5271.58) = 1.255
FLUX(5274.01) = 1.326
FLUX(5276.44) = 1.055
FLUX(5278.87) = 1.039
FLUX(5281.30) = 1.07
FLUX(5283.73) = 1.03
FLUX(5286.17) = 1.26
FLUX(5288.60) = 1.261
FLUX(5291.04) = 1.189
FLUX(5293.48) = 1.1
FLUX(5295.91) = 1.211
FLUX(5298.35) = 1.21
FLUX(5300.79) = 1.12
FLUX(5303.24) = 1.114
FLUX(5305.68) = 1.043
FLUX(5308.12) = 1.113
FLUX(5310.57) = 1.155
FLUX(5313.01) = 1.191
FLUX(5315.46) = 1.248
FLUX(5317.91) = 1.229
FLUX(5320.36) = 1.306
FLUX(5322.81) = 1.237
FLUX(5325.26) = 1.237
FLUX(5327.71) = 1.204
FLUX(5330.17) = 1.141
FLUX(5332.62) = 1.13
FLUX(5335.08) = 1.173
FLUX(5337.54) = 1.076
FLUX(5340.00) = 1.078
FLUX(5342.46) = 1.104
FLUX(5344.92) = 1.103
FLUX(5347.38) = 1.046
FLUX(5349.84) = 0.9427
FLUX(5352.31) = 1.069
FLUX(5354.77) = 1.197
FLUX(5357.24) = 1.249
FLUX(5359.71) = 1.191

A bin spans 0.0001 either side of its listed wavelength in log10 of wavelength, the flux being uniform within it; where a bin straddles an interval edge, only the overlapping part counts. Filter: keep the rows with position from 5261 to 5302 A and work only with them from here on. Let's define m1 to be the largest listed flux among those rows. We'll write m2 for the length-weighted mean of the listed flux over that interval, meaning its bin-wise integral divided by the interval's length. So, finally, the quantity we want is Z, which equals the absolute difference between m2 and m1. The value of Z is 0.18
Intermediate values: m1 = 1.326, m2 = 1.15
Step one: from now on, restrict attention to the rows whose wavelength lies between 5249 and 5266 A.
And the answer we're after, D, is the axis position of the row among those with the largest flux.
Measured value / 5259.46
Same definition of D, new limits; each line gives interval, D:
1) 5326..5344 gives 5327.71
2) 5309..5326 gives 5320.36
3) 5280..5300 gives 5288.60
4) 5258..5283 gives 5274.01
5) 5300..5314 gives 5313.01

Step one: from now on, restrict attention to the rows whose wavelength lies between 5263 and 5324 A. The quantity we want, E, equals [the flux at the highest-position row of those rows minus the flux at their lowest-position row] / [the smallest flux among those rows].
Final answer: 0.2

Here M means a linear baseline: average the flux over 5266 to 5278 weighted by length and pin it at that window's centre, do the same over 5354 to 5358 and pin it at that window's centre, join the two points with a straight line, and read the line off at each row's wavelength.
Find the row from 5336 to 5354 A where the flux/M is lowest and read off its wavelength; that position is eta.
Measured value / 5349.84 A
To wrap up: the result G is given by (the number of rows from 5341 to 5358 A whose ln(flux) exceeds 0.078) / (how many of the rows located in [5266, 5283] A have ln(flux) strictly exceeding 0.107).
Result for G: 1.3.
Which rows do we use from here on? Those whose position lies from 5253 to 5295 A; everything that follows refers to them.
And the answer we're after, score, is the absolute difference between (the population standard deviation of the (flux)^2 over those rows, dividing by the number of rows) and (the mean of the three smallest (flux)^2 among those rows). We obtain 0.76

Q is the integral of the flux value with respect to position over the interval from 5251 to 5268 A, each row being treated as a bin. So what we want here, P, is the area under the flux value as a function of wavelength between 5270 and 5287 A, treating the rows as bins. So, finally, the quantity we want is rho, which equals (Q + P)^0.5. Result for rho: 6.14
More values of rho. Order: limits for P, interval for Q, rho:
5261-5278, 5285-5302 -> 6.31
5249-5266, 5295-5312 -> 6.12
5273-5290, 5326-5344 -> 6.31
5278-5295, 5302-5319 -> 6.25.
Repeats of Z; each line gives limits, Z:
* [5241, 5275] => 0.21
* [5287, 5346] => 0.14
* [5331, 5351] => 0.09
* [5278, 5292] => 0.12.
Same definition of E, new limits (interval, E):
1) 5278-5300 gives 0.2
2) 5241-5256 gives -0.3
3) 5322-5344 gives -0.1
